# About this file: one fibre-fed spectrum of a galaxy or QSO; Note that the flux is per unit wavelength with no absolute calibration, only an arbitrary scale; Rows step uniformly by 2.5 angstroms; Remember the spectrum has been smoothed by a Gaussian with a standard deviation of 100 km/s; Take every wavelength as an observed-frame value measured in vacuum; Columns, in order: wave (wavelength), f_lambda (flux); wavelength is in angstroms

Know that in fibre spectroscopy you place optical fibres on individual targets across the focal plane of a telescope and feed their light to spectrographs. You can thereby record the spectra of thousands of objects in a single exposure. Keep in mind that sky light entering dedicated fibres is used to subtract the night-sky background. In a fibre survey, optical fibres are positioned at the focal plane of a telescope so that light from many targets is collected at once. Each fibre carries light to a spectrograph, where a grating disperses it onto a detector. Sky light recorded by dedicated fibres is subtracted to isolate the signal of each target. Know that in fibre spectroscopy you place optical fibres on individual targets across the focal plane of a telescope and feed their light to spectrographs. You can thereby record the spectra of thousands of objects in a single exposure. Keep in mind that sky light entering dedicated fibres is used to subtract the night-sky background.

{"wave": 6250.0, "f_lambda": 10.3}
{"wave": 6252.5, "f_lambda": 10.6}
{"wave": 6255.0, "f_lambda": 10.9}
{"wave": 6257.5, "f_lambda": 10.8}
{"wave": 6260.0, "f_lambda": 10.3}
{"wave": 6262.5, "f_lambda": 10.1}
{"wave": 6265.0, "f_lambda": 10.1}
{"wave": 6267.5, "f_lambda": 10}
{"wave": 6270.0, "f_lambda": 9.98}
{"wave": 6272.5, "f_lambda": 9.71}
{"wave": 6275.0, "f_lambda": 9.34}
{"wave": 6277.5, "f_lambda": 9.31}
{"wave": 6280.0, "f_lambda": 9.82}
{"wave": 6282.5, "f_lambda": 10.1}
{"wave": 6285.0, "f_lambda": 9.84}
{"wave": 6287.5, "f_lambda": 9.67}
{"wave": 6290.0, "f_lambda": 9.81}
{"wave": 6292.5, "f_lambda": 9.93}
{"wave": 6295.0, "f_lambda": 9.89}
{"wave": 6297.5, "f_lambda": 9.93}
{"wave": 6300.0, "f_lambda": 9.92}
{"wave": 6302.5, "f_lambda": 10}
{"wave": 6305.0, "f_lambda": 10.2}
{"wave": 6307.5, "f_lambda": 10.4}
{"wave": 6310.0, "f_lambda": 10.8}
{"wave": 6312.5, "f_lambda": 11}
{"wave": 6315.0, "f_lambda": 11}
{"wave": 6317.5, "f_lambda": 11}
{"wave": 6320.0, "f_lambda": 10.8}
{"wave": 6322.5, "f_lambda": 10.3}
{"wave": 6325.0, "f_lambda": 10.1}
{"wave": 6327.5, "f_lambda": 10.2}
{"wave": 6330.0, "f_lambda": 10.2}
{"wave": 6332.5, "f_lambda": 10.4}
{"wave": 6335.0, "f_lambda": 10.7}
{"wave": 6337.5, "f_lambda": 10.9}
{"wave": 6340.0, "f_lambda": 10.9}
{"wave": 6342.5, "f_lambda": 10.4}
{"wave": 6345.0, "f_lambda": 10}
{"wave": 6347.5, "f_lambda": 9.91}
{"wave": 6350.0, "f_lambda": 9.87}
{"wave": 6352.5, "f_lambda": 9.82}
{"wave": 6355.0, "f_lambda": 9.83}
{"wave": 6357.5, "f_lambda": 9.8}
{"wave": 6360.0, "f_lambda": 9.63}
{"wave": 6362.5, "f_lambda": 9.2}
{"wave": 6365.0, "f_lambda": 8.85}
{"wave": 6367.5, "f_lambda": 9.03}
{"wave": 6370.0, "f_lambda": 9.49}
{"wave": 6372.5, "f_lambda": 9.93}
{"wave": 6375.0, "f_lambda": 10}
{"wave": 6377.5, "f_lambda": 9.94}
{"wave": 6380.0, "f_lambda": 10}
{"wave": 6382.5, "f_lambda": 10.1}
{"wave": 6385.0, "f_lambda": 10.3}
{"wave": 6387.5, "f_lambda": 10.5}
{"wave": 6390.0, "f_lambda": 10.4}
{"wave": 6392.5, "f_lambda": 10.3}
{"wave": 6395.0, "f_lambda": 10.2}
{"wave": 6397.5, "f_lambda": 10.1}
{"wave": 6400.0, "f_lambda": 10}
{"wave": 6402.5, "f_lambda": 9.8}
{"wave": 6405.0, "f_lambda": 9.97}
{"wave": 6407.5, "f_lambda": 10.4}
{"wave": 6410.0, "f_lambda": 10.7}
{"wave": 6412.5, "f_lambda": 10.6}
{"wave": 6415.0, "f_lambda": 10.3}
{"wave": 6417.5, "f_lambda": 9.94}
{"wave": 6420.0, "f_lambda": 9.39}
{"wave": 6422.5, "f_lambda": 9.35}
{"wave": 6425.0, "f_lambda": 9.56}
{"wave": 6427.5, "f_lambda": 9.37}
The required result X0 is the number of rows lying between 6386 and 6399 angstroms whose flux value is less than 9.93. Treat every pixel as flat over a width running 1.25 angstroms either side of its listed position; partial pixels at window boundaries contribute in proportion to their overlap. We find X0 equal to 0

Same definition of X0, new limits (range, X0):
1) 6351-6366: 6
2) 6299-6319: 1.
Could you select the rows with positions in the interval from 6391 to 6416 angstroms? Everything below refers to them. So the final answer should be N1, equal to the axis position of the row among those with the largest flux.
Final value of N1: 6410.0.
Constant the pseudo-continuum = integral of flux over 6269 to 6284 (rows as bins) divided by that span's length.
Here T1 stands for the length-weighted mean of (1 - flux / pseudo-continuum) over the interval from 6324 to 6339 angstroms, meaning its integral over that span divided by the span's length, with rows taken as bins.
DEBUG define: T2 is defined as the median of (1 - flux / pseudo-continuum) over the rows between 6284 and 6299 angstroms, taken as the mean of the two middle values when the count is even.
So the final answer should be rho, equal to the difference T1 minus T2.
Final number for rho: -0.06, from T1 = -0.074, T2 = -0.016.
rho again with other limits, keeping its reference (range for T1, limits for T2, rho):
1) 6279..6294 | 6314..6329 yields 0.07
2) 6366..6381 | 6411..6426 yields 0.00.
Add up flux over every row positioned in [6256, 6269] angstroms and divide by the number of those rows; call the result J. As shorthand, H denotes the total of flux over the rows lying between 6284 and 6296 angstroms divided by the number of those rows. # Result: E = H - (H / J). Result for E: 8.9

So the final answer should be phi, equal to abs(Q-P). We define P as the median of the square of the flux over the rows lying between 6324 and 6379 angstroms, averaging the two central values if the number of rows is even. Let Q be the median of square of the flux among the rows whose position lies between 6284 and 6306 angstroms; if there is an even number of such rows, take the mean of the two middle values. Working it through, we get 0.3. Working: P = 99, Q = 98.4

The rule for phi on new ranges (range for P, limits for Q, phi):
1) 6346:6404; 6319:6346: 9.6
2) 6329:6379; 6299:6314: 7.7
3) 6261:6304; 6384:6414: 7.7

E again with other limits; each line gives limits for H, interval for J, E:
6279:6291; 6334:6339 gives 8.9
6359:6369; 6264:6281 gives 8.2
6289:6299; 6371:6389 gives 8.9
